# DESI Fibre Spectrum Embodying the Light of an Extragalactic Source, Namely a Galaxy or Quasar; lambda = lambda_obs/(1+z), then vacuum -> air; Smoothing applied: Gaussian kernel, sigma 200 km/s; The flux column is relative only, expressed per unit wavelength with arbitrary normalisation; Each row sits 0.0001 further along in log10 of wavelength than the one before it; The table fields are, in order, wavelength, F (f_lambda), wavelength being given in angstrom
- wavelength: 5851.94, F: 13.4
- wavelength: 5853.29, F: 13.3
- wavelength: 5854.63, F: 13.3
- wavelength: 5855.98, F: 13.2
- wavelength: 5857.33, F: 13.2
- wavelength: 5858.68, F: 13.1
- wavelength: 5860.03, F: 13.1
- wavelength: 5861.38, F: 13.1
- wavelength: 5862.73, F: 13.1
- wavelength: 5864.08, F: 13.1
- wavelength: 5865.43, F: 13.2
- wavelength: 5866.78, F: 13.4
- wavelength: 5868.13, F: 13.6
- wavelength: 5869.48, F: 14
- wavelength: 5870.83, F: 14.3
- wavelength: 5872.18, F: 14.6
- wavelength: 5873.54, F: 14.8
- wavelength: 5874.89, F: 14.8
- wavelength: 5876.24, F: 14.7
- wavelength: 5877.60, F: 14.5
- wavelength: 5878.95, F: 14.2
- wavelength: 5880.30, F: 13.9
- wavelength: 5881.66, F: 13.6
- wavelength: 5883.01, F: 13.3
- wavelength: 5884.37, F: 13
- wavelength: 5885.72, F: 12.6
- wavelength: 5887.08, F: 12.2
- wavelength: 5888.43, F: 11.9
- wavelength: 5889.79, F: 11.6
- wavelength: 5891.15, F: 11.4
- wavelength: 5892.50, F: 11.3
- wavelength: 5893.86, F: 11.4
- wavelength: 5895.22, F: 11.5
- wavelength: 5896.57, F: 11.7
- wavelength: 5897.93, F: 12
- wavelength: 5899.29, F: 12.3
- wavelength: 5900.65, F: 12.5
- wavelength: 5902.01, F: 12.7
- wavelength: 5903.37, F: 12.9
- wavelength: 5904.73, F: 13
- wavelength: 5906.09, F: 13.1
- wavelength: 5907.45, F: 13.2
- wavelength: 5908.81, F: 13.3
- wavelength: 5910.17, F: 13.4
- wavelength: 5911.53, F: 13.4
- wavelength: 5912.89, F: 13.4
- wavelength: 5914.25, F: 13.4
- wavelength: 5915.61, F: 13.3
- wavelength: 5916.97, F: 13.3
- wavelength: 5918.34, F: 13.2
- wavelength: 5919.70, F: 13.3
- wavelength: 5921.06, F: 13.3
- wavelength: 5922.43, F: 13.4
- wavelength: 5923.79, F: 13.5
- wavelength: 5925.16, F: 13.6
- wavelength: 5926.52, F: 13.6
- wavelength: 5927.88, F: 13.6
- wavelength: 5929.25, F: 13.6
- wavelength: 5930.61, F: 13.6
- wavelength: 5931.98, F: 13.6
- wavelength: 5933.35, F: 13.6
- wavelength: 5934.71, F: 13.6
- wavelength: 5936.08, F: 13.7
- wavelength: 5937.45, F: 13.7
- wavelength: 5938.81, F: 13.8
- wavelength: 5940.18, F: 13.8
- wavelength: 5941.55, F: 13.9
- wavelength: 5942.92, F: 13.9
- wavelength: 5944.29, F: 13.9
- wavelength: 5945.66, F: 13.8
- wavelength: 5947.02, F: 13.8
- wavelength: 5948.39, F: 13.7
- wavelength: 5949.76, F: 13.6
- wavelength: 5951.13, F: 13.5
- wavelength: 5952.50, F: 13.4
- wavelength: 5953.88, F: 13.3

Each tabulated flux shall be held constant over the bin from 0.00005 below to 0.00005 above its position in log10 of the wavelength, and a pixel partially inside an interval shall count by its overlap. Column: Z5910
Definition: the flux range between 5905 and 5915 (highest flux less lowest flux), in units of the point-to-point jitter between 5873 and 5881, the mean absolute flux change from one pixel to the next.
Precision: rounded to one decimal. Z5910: 1.7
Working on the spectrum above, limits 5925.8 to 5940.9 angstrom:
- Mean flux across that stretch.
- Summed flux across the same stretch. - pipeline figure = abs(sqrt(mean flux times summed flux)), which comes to 45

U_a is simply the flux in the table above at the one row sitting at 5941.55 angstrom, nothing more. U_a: 13.9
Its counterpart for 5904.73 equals 13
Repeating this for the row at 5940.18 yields 13.8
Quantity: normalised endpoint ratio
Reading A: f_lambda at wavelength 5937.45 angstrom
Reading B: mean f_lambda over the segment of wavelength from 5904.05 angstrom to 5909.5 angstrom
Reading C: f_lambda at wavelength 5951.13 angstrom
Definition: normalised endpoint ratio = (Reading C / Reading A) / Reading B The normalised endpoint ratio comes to 0.075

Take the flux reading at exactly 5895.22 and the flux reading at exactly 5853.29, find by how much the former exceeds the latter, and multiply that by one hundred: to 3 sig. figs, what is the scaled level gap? -180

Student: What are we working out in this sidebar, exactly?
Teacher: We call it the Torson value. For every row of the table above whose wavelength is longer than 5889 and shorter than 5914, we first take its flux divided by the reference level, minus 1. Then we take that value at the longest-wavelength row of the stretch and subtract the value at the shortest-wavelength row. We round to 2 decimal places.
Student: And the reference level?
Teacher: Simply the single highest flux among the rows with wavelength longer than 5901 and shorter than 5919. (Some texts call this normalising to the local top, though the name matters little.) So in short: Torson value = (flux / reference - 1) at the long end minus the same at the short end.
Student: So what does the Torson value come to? 0.13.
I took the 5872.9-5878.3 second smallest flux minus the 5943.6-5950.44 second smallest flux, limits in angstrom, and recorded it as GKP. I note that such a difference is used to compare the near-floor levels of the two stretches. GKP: 1.0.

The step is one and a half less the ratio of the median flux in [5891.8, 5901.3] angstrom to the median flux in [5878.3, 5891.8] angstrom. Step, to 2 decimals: 0.59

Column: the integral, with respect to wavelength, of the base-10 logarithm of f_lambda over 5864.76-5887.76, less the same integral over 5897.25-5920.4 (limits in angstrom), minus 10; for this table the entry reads -9.6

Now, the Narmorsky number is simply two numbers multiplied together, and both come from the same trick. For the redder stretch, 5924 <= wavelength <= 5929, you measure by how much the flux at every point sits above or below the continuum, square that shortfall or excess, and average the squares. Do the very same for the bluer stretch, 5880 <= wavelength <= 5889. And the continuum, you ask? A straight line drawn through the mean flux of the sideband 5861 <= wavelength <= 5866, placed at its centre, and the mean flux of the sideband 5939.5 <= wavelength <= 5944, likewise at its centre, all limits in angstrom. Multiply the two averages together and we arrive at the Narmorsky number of 0.01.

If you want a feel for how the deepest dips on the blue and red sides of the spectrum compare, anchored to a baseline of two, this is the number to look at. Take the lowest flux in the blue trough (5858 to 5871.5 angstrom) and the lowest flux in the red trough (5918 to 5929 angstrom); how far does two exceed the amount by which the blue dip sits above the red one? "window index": 2.1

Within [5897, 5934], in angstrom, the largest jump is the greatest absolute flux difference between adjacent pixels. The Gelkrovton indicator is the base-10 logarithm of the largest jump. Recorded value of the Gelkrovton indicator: -0.52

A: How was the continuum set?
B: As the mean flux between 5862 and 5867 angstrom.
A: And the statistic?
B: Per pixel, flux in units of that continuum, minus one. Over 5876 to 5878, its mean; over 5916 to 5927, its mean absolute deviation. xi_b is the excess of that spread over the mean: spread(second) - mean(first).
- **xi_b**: -0.097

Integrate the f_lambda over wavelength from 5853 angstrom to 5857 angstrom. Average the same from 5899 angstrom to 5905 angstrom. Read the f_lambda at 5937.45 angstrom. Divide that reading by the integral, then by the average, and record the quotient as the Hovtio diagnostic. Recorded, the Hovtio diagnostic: 0.020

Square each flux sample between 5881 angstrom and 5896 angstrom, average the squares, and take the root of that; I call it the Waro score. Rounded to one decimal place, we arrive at 12.2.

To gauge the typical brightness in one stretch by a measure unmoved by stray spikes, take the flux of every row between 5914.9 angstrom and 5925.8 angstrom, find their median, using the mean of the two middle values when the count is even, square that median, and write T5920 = 177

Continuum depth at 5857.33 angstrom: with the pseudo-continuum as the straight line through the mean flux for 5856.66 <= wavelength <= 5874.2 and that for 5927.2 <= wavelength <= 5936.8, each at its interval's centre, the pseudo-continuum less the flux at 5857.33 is 0.38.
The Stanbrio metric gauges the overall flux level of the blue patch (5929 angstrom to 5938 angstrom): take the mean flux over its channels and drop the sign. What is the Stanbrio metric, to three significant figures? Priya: 13.6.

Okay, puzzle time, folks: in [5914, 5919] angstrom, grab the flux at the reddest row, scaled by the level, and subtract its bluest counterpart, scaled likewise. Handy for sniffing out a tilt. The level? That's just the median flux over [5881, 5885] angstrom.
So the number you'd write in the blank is -0.015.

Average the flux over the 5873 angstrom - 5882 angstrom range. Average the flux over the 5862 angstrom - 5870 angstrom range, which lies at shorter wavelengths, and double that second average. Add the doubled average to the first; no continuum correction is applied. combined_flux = 41.16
